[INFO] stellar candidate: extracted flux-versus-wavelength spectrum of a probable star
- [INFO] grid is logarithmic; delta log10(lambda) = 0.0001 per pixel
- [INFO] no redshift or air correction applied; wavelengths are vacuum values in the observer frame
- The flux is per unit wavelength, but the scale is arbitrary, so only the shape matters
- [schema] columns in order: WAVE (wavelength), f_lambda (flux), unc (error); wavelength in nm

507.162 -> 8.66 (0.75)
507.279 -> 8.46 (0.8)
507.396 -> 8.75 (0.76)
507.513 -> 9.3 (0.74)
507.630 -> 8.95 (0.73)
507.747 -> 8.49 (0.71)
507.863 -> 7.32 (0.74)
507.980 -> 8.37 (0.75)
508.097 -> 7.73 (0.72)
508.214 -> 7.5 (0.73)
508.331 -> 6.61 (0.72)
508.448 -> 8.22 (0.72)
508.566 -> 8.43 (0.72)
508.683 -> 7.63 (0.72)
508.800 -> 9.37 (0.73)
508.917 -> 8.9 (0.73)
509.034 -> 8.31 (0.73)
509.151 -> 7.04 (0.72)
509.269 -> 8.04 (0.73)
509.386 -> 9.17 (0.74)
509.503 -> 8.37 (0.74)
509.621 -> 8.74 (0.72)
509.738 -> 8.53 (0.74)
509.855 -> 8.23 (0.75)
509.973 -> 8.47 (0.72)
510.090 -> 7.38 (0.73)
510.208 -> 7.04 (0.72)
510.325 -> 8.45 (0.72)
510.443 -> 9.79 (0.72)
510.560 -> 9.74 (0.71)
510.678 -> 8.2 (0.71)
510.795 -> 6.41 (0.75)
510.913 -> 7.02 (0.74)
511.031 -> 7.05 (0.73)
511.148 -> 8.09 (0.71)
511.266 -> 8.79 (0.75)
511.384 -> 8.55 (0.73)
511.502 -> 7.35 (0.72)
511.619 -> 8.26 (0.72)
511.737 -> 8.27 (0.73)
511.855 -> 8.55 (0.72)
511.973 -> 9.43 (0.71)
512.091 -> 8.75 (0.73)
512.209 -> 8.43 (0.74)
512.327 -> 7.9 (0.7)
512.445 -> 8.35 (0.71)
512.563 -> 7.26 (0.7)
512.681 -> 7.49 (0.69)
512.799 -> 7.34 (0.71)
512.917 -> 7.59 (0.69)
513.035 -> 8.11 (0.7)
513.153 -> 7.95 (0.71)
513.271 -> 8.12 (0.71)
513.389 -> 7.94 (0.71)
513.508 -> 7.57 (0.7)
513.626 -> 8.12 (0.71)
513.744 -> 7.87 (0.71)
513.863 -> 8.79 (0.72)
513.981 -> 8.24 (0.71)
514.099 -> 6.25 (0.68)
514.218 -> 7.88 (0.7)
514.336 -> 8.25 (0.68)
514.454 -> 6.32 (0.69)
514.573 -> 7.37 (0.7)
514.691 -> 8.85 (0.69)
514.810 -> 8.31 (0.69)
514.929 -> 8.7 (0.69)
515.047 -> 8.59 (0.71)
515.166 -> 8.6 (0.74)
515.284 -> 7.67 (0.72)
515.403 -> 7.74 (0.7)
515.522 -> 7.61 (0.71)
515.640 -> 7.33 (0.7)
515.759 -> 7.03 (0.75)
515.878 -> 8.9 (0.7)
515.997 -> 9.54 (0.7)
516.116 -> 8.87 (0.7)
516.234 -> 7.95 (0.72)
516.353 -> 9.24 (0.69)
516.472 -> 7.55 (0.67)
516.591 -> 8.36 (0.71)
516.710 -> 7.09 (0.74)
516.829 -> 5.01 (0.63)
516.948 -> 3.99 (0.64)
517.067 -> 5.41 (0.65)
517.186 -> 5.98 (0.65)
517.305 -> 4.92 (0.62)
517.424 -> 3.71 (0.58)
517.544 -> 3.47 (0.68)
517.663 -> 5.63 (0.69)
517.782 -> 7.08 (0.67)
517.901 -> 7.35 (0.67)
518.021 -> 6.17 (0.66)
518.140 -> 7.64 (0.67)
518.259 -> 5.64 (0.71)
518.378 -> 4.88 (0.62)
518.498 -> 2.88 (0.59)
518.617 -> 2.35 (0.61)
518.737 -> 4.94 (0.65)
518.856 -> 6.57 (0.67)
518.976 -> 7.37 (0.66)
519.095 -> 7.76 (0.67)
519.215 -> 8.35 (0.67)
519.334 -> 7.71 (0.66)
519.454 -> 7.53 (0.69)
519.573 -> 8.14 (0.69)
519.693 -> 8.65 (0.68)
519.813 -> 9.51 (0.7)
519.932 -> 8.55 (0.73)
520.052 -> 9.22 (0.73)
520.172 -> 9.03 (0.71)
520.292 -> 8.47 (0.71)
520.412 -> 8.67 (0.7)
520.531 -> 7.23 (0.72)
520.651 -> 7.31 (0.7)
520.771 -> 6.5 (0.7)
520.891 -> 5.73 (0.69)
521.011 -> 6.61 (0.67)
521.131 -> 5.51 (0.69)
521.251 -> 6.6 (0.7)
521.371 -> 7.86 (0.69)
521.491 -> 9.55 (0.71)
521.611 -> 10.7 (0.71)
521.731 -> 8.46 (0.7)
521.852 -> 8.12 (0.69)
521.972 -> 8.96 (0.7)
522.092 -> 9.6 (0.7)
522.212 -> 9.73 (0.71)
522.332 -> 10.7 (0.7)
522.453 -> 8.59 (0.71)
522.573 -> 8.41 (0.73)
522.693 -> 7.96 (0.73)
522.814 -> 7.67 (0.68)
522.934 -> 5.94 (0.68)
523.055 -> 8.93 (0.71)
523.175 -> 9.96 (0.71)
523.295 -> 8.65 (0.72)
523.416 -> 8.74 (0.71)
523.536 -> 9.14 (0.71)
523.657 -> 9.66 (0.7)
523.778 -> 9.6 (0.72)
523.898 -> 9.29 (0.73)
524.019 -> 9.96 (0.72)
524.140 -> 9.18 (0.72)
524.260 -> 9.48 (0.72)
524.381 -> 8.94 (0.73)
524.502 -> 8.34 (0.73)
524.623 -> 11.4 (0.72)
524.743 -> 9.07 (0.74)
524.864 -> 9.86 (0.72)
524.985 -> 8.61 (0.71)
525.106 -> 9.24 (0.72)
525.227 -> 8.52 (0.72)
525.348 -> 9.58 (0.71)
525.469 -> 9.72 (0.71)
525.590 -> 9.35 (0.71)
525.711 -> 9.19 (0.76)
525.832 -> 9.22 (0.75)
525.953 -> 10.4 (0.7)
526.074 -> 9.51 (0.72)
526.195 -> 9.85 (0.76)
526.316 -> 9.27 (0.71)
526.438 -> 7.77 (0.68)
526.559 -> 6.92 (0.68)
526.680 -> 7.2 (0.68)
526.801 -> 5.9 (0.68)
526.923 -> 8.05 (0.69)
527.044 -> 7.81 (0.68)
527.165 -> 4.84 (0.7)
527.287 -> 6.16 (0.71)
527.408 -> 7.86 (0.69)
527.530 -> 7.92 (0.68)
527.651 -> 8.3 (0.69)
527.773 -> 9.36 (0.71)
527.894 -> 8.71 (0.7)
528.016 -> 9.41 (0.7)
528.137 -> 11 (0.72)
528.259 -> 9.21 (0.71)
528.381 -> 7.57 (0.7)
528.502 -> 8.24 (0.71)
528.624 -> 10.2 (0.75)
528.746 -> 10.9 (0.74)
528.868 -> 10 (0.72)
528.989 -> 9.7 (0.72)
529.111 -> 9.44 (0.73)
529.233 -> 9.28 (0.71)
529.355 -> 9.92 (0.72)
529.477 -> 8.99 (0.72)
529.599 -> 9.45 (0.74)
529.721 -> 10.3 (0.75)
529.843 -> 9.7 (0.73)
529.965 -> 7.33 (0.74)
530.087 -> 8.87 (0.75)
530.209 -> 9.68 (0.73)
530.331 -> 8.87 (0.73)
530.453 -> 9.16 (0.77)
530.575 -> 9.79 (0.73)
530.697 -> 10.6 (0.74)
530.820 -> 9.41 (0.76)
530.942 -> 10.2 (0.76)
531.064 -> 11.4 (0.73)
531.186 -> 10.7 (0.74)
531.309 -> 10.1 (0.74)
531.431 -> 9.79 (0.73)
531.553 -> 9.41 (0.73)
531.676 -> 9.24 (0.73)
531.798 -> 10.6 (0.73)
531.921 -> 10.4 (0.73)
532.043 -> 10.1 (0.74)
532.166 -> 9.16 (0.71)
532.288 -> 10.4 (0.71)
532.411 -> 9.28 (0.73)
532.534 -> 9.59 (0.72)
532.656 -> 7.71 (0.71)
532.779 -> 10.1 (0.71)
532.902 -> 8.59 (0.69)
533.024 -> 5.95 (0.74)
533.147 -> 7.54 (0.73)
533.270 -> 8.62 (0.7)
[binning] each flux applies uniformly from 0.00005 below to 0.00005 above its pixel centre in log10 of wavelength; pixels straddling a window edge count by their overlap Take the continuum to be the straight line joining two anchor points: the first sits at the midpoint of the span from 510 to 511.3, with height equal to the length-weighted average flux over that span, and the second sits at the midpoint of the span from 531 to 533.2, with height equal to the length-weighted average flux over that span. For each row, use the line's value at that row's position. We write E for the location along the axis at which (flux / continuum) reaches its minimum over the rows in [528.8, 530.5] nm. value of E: 529.965 nm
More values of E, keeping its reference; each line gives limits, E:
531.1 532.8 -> 532.656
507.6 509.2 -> 508.331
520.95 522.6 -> 521.131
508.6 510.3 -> 510.208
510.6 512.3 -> 510.795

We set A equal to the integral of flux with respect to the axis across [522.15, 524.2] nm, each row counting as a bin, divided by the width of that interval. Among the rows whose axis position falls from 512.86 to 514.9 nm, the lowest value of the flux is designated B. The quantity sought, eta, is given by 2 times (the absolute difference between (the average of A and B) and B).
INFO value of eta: 2.7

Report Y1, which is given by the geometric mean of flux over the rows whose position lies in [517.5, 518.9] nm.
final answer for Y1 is 5.1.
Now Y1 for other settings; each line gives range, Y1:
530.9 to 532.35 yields 10.1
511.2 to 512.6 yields 8.3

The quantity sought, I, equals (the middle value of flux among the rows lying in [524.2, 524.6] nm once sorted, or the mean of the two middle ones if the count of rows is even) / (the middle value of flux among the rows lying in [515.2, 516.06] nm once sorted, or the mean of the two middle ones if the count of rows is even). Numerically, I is 1.17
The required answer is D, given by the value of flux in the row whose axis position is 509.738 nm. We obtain 8.53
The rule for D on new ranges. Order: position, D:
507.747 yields 8.49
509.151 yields 7.04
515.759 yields 7.03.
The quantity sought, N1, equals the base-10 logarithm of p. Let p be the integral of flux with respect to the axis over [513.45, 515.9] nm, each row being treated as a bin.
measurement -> 1.29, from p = 19.3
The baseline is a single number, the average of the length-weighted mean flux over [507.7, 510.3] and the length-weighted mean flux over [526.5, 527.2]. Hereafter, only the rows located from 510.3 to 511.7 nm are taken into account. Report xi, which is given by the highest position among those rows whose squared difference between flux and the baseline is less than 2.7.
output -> 511.619 nm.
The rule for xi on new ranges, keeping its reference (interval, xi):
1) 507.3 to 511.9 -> 511.855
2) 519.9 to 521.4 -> 521.371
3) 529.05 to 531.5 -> 530.331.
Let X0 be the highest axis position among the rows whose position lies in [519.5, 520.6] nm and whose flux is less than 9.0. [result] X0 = 520.531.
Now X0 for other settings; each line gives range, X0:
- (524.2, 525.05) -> 524.985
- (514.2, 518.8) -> 518.737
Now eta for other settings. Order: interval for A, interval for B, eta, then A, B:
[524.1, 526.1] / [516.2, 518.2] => 5.9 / 9.4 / 3.47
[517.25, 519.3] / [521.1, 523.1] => 0.2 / 5.7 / 5.51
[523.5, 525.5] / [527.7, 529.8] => 1.8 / 9.4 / 7.57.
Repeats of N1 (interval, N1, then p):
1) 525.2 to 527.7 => 1.31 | 20.6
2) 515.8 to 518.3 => 1.22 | 16.6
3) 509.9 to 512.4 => 1.31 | 20.5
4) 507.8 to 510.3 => 1.31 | 20.2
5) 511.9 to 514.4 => 1.30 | 20.0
